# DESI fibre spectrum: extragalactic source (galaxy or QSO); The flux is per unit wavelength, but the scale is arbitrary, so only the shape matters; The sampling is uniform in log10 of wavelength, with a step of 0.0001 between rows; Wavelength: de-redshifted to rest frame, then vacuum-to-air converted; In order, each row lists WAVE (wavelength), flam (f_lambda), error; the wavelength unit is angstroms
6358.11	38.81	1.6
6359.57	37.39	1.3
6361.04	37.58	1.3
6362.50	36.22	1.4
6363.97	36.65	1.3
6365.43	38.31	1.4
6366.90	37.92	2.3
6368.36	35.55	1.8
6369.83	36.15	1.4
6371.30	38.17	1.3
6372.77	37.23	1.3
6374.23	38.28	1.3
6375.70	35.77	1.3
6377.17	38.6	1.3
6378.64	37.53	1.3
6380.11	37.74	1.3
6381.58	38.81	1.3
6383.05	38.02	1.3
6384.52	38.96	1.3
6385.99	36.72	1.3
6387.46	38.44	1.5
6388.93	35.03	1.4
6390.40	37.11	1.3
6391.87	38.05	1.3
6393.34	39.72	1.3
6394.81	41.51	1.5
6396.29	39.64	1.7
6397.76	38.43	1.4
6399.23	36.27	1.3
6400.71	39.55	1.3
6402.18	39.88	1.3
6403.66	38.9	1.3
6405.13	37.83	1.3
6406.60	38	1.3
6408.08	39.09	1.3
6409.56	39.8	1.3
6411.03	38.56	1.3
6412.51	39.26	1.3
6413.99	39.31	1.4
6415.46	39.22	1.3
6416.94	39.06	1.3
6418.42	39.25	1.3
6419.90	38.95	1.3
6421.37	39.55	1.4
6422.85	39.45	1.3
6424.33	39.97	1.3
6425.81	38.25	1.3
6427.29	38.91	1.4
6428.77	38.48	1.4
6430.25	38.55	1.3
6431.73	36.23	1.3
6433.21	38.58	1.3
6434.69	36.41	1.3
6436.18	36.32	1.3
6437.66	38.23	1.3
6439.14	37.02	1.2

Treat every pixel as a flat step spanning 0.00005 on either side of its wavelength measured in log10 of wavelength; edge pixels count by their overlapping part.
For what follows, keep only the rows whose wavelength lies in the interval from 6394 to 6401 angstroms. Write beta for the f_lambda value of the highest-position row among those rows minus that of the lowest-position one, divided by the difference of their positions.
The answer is -0.33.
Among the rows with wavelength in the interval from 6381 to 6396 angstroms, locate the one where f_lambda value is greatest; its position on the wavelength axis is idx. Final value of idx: 6394.81 angstroms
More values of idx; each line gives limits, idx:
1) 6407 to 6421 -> 6409.56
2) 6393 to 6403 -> 6394.81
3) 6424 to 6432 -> 6424.33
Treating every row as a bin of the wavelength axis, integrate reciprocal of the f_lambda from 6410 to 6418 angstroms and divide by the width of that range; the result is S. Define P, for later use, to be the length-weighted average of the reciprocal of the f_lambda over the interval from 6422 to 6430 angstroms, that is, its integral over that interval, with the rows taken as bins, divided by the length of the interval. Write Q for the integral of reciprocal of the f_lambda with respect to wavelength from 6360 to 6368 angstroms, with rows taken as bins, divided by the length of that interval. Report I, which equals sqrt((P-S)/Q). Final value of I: 0.05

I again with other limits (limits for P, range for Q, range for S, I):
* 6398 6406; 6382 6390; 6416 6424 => 0.15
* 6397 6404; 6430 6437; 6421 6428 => 0.13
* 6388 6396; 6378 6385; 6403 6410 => 0.10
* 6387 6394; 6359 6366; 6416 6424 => 0.21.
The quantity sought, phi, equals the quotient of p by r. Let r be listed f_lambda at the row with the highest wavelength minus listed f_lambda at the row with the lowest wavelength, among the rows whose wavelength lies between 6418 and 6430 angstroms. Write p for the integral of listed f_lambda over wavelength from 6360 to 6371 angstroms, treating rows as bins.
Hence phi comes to -528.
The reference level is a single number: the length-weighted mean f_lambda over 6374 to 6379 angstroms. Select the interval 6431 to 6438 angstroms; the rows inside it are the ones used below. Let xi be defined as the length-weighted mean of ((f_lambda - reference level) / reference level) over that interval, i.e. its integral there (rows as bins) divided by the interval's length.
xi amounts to -0.01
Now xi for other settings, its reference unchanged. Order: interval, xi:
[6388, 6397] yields 0.03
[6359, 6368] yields 0.00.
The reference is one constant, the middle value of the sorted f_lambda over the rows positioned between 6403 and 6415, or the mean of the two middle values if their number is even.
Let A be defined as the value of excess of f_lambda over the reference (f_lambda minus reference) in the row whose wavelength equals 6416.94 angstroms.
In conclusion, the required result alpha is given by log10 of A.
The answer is -1.2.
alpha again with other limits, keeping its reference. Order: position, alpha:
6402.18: -0.1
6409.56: -0.1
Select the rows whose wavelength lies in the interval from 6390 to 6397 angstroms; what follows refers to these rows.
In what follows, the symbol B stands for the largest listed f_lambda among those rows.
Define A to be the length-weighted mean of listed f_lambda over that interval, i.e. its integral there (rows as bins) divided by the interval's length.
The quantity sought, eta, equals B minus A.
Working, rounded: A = 39.3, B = 41.51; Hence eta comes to 2.2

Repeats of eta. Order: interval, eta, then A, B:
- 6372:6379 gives 1.1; 37.5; 38.6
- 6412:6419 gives 0.1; 39.2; 39.31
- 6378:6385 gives 0.8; 38.2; 38.96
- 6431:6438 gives 1.5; 37.1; 38.58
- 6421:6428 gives 0.8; 39.2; 39.97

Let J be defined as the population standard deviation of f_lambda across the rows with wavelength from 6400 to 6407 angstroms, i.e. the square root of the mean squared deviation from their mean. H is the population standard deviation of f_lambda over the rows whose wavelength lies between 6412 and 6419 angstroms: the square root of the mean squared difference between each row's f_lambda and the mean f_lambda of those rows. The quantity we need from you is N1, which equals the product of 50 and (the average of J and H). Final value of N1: 22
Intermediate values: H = 0.1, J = 0.8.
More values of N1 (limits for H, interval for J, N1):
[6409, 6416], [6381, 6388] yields 30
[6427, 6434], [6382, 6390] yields 60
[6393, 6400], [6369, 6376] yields 69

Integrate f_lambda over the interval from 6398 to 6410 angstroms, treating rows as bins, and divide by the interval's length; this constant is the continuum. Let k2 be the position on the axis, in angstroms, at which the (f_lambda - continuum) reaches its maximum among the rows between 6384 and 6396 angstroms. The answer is 6394.81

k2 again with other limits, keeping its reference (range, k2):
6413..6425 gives 6424.33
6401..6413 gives 6402.18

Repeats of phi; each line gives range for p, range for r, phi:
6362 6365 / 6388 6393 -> 36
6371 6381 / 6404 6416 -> 271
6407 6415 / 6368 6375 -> 115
